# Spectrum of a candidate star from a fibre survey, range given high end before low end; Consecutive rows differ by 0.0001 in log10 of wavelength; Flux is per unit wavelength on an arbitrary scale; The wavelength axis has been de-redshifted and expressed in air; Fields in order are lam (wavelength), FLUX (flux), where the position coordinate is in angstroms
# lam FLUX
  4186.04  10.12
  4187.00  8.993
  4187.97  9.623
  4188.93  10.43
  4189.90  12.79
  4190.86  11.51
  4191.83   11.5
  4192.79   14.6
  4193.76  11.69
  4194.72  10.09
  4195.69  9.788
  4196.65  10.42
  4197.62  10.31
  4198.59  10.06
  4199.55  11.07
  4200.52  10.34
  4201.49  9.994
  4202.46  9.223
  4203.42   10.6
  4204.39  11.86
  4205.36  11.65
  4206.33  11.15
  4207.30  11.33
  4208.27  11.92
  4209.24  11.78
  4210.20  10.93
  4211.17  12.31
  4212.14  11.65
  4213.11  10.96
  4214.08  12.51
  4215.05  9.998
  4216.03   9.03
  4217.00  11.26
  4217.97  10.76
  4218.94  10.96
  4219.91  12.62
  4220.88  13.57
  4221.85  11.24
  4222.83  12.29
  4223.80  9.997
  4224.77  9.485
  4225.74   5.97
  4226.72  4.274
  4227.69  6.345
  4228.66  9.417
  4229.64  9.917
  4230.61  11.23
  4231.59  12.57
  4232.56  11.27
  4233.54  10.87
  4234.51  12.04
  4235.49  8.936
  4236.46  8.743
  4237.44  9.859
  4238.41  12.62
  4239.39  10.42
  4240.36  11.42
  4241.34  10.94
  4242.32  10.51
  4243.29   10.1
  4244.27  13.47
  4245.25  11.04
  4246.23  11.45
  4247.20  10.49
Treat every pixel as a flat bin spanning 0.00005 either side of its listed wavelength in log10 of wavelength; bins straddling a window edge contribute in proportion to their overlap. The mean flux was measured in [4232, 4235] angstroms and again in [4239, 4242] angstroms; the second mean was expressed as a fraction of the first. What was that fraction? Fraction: 0.96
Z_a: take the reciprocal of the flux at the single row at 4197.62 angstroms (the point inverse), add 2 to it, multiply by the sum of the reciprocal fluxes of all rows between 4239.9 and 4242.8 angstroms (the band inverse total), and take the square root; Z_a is 0.8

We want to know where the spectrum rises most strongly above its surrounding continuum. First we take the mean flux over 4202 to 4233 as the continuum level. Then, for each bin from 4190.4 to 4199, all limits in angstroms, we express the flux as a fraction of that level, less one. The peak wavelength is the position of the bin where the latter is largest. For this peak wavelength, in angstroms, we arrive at 4192.79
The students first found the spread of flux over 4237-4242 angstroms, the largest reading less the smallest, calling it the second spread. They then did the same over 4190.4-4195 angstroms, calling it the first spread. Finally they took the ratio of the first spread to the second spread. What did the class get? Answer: 1.6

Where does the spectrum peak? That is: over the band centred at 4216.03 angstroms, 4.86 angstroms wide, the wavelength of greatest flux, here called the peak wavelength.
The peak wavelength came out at 4214.08 angstroms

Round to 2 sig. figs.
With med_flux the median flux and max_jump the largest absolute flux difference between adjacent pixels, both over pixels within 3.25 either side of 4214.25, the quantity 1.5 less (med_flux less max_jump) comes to -7.2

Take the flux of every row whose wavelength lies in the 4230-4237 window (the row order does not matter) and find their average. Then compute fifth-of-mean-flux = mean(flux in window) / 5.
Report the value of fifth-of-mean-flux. 2.2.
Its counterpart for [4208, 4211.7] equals 2.3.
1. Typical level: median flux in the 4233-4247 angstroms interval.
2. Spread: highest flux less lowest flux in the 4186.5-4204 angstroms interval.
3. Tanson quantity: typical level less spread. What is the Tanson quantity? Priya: 5.3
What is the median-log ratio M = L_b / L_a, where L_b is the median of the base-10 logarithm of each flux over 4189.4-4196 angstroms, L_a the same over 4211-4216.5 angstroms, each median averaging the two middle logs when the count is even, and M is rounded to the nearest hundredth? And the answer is 1.01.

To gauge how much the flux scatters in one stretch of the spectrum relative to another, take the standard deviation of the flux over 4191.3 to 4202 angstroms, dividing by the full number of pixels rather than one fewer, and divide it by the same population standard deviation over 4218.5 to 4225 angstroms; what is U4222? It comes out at 1.0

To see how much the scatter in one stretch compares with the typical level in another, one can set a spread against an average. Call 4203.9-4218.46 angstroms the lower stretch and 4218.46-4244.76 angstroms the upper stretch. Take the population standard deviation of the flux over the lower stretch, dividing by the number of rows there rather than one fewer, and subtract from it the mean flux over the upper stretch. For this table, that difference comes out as -9.55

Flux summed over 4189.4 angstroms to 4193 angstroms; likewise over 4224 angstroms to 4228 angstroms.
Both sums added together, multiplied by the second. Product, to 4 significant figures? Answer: 1994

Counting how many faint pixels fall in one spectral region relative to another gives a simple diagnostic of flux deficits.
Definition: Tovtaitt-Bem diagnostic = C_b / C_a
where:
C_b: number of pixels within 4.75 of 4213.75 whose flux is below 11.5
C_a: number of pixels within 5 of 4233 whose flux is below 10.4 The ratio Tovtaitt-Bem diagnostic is 1.20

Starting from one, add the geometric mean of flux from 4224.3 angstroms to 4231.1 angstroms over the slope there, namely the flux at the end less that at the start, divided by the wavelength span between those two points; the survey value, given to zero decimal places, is 27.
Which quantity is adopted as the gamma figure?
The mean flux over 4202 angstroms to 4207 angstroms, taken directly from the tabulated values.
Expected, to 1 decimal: 10.9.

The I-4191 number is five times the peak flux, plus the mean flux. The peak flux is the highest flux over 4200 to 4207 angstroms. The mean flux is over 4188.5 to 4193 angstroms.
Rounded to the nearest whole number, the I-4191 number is 71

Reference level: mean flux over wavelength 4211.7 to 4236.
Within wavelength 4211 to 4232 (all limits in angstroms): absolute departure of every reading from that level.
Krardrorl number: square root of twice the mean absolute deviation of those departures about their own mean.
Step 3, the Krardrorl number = 1.5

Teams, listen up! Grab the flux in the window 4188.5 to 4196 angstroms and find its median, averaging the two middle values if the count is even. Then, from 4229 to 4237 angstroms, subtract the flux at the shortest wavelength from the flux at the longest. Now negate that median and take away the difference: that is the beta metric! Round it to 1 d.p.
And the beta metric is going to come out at -10.3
